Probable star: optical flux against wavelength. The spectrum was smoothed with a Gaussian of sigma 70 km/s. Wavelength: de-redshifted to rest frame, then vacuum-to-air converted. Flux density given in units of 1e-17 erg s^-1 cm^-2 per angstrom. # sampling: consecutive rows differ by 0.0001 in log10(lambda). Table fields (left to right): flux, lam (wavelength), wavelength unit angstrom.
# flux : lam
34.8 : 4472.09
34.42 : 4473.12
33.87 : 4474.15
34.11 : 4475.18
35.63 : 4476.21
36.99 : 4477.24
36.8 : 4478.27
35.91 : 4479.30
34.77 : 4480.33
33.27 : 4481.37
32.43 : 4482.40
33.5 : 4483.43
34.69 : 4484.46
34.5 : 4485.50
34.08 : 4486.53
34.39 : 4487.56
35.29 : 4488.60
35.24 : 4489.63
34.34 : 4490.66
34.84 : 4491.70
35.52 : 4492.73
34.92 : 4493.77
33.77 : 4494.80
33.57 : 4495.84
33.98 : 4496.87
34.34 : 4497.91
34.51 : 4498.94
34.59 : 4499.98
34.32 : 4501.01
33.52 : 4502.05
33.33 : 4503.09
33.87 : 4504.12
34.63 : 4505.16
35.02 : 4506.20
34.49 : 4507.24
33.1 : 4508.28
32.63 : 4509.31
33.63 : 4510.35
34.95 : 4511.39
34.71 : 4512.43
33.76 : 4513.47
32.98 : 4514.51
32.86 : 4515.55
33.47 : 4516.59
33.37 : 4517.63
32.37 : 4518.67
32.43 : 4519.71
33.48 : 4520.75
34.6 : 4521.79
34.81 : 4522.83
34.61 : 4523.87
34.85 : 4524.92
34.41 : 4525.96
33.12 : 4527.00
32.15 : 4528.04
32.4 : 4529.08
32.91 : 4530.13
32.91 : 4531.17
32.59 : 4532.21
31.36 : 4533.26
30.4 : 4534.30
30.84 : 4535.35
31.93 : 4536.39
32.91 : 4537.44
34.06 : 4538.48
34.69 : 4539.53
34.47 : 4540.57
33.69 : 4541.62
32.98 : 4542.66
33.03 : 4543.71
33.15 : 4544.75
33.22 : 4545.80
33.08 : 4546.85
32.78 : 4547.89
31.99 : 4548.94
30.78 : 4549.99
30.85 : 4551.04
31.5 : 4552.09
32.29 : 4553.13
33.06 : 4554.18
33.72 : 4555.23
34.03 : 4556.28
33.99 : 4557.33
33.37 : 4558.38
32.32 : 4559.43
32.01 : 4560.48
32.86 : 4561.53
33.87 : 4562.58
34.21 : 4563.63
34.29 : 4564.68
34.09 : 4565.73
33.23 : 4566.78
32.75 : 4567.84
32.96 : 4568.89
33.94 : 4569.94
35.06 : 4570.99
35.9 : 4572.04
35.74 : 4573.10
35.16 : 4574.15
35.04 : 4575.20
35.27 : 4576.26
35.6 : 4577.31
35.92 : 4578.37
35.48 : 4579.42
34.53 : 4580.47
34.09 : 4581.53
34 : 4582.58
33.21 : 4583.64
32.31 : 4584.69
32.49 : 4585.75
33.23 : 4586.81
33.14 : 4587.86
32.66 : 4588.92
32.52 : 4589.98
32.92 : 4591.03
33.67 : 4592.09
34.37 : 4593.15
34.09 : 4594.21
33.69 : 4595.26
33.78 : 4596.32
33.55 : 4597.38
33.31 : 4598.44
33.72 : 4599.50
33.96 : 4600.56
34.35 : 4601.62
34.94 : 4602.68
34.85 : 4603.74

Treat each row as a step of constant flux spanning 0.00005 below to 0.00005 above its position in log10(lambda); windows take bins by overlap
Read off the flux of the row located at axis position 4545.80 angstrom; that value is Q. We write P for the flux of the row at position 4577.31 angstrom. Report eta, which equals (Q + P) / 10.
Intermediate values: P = 35.6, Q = 33.22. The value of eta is 6.88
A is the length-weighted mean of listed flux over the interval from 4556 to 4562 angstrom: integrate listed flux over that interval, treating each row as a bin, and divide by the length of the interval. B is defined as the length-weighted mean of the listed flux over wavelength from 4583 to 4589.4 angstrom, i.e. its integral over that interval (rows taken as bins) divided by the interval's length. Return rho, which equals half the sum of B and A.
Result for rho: 32.9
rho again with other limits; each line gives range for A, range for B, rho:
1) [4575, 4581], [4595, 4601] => 34.5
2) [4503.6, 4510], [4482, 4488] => 34.0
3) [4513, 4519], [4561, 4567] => 33.5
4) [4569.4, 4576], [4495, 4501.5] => 34.7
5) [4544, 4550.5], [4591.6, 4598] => 33.2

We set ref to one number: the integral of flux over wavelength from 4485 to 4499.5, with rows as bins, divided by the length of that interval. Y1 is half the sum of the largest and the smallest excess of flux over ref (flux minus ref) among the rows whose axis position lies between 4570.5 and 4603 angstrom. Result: -0.4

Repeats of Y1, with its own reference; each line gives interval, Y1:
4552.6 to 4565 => -1.4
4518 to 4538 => -1.9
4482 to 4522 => -0.6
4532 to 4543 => -2.0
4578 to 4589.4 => -0.4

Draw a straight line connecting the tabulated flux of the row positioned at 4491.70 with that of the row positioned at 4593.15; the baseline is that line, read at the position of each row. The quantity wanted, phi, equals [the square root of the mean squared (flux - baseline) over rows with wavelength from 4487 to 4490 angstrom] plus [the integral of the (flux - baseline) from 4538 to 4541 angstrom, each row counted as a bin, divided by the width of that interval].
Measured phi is 0.22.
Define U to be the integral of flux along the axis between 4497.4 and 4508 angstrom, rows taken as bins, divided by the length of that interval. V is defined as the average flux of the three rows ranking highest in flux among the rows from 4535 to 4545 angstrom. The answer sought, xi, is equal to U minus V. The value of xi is -0.2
